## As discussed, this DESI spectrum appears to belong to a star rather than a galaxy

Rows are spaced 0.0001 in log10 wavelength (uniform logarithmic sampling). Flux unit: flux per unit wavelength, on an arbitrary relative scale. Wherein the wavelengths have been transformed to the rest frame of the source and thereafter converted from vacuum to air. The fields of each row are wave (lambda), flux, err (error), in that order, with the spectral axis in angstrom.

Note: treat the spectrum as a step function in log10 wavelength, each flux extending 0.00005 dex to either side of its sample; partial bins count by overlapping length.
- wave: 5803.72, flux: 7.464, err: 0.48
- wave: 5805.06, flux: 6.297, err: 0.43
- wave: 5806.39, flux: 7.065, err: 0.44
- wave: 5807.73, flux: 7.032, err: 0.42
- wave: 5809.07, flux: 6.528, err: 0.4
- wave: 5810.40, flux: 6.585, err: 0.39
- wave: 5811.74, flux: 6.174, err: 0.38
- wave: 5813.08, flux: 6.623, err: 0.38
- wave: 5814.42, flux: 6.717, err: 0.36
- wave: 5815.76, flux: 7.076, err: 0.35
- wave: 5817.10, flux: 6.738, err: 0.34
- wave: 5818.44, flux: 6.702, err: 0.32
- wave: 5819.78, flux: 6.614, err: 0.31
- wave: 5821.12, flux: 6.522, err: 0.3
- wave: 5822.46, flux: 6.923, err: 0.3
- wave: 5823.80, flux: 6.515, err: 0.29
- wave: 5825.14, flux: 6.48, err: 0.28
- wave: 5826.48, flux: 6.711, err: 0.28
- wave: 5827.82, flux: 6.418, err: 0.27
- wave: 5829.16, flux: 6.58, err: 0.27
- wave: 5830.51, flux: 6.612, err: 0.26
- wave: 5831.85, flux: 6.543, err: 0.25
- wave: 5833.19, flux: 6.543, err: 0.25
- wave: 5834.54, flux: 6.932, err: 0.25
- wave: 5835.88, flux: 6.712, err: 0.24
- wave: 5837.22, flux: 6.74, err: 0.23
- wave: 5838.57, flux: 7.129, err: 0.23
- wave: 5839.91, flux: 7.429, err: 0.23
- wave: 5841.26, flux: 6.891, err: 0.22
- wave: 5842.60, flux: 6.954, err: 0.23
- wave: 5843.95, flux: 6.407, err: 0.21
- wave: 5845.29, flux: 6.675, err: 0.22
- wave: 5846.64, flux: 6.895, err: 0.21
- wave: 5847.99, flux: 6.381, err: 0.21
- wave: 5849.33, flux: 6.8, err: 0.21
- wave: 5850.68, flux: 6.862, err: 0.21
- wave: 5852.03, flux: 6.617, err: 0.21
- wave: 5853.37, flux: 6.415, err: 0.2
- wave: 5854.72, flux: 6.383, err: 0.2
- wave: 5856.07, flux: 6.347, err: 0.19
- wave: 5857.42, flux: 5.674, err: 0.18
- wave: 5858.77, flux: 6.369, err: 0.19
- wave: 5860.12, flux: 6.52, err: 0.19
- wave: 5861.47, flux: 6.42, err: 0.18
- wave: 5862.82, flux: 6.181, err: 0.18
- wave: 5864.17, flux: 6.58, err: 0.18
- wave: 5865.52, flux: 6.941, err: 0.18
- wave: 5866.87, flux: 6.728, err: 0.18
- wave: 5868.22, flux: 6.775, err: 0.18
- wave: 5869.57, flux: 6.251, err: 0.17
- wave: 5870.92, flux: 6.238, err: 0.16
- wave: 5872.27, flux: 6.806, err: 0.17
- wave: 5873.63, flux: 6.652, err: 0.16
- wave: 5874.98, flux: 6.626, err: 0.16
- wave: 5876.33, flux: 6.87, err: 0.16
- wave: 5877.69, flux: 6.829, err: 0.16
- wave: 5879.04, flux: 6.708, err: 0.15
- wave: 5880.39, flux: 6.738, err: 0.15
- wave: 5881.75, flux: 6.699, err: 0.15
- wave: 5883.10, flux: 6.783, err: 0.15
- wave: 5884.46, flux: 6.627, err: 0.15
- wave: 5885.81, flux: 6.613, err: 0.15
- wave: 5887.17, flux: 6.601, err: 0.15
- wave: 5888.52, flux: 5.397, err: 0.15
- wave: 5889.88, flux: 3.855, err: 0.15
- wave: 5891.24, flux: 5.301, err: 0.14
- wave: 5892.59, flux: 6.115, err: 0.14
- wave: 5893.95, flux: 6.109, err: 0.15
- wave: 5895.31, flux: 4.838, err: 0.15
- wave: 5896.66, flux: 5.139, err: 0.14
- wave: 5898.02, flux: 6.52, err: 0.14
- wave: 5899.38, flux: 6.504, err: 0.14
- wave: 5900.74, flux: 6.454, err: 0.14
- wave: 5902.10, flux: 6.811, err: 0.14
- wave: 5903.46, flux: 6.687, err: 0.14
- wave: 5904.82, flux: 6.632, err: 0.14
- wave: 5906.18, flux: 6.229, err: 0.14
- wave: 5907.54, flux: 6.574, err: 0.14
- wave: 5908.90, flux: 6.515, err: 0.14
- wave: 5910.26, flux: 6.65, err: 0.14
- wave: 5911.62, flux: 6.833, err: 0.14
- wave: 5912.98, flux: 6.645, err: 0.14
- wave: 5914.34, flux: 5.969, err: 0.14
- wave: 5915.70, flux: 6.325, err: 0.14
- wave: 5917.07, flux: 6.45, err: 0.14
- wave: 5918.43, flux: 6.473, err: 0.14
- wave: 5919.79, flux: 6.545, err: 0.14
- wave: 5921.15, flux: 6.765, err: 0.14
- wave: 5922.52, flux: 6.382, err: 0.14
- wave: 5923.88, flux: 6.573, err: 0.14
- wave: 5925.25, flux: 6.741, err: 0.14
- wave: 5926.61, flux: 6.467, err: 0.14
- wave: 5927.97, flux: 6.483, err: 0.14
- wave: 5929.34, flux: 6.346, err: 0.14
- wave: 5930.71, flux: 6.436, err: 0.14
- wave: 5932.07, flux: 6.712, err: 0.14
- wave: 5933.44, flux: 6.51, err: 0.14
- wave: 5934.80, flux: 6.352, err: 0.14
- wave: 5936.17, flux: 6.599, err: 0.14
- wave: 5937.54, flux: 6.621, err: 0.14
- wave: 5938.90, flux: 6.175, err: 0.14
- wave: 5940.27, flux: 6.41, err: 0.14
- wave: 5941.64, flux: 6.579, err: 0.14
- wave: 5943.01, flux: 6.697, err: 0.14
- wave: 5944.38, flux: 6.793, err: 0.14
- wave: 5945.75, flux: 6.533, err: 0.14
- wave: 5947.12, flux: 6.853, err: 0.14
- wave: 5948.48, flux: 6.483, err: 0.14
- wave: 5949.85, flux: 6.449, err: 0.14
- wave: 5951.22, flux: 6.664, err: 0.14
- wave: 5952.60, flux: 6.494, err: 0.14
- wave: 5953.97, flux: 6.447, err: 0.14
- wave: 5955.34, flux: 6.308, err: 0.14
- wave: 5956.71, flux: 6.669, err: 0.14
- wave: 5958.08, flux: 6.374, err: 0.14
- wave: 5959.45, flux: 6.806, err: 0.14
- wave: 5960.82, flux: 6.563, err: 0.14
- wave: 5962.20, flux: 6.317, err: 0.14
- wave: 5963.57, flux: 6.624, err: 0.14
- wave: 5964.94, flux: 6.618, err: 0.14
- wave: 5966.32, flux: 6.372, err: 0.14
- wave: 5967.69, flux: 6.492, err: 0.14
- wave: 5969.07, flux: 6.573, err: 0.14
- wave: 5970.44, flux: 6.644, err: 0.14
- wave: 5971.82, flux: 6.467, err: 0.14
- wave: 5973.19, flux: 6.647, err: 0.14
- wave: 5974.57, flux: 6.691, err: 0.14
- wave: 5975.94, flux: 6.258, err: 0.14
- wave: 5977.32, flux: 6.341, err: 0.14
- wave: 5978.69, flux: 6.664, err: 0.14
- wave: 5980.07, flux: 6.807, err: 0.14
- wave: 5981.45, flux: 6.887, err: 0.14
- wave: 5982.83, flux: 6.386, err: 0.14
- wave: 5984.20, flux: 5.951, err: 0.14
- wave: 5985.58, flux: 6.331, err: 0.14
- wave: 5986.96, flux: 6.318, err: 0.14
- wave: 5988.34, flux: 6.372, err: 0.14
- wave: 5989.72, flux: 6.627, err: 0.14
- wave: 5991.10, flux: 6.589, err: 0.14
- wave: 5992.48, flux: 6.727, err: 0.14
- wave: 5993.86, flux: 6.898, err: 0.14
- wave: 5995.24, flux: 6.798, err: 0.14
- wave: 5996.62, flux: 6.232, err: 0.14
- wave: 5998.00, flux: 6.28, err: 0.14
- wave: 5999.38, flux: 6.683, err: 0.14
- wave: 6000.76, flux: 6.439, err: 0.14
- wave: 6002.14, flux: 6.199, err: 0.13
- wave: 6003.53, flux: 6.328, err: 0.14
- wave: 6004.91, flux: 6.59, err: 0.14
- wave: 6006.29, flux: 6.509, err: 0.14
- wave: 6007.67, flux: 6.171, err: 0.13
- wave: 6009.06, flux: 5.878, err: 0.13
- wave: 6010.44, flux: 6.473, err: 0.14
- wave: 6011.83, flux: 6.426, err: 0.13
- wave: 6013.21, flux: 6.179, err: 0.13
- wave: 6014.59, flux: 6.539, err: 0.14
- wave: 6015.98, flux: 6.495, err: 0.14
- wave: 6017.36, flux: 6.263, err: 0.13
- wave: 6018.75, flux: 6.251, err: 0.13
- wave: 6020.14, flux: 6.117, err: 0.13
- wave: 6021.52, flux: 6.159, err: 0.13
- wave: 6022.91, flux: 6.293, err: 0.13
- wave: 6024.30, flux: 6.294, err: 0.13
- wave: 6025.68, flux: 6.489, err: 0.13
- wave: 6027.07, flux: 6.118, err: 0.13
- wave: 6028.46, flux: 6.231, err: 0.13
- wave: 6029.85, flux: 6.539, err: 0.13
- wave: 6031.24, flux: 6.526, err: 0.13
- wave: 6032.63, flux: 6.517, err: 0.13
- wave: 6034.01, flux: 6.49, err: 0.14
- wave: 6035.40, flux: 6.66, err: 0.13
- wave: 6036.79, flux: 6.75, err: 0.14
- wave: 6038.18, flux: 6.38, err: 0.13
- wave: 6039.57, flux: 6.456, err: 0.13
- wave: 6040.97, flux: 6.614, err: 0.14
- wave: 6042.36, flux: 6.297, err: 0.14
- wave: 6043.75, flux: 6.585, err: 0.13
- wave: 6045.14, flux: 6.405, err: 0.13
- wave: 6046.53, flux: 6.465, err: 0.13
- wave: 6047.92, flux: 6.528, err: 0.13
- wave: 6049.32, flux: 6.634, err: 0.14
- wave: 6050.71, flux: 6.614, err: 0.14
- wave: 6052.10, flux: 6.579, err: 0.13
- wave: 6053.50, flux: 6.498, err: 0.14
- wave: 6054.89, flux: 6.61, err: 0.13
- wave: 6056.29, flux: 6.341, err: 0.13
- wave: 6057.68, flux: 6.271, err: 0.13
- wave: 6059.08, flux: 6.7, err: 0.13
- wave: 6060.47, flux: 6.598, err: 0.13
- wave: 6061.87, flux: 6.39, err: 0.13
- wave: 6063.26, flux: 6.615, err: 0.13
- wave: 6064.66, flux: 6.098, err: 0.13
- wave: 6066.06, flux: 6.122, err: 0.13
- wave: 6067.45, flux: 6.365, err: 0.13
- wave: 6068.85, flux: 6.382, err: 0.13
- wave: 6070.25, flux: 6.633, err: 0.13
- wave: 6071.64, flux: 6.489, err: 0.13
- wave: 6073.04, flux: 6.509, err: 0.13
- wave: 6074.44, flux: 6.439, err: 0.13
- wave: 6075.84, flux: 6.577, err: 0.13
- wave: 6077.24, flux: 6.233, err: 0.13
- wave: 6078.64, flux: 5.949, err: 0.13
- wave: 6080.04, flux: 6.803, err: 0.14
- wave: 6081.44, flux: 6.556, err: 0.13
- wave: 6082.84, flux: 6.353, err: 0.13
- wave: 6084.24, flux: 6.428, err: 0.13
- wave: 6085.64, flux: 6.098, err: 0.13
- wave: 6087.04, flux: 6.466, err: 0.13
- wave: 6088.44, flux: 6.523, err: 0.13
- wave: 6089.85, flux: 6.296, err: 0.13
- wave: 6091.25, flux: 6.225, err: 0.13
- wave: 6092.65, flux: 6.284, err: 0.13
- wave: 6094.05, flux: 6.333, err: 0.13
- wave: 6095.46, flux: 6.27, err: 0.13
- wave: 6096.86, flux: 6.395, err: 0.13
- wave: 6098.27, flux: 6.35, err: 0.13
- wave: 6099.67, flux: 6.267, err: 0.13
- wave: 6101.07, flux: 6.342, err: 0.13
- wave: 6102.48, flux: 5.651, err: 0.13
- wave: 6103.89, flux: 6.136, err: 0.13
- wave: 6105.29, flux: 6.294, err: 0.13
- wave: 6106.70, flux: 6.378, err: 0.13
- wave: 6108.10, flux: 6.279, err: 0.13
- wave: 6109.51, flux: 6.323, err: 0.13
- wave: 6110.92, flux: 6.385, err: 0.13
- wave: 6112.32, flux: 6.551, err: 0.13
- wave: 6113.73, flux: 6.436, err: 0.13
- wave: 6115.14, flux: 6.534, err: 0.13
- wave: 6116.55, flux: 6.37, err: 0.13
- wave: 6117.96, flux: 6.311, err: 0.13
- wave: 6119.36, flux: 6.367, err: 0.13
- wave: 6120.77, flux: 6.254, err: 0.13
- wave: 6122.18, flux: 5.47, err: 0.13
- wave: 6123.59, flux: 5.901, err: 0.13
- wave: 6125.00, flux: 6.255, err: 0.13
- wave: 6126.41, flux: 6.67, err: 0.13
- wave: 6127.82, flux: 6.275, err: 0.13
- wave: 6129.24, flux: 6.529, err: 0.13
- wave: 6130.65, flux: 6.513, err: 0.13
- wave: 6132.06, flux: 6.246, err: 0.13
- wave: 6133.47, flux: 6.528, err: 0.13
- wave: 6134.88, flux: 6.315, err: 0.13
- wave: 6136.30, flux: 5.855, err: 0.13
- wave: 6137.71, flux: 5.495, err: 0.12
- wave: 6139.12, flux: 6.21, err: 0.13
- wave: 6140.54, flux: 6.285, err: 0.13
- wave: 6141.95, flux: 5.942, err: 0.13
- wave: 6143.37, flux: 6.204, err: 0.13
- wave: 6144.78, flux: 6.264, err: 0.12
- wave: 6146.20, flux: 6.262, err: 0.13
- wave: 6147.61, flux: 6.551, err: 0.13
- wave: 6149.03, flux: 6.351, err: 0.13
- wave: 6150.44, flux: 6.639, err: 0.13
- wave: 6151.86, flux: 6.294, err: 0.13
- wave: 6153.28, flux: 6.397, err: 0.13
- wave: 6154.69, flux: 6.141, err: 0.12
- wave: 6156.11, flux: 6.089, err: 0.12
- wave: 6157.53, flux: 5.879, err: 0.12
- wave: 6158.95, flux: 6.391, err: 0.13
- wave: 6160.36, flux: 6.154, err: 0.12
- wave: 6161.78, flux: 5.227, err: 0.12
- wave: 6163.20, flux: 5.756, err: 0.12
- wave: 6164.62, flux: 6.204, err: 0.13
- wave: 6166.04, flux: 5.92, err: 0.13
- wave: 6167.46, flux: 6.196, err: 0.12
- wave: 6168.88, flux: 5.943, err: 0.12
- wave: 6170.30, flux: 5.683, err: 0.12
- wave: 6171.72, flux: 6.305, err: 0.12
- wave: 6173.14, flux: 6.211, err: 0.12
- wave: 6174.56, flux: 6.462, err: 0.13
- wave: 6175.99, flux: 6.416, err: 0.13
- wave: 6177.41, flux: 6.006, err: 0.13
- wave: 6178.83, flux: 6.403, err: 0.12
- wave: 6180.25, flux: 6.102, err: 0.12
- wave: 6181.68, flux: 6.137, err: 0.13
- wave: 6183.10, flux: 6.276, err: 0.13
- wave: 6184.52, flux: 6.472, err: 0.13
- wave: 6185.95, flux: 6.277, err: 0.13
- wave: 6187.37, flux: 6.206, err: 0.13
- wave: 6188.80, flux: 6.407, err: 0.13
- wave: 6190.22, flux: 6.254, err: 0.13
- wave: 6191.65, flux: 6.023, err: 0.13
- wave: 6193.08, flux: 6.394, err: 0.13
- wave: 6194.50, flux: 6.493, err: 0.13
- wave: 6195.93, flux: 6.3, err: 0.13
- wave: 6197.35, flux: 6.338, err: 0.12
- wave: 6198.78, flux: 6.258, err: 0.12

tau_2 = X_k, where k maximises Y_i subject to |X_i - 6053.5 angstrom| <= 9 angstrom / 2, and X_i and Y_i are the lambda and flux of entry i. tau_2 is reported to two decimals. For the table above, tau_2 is 6049.32 angstrom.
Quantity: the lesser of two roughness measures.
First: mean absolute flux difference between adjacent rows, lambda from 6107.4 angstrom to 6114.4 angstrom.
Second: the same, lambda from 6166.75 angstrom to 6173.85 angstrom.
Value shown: 0.10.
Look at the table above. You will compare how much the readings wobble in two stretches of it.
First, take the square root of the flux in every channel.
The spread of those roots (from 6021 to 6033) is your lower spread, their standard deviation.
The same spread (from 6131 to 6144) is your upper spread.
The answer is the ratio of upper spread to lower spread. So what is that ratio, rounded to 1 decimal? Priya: 1.9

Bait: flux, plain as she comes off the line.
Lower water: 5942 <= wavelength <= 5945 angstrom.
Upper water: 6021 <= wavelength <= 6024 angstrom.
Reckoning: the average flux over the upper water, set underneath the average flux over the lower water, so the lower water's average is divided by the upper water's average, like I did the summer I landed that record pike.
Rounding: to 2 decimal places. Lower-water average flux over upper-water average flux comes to 1.08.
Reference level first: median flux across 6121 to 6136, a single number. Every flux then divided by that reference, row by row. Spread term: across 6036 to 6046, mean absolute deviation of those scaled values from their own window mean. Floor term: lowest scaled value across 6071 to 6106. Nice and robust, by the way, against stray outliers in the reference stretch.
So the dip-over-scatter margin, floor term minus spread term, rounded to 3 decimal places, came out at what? 0.877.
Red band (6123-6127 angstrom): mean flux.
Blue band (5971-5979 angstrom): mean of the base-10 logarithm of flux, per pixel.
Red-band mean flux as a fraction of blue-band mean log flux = 7.71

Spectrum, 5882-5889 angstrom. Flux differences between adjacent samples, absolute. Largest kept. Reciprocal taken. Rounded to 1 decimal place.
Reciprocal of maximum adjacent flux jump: 0.8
